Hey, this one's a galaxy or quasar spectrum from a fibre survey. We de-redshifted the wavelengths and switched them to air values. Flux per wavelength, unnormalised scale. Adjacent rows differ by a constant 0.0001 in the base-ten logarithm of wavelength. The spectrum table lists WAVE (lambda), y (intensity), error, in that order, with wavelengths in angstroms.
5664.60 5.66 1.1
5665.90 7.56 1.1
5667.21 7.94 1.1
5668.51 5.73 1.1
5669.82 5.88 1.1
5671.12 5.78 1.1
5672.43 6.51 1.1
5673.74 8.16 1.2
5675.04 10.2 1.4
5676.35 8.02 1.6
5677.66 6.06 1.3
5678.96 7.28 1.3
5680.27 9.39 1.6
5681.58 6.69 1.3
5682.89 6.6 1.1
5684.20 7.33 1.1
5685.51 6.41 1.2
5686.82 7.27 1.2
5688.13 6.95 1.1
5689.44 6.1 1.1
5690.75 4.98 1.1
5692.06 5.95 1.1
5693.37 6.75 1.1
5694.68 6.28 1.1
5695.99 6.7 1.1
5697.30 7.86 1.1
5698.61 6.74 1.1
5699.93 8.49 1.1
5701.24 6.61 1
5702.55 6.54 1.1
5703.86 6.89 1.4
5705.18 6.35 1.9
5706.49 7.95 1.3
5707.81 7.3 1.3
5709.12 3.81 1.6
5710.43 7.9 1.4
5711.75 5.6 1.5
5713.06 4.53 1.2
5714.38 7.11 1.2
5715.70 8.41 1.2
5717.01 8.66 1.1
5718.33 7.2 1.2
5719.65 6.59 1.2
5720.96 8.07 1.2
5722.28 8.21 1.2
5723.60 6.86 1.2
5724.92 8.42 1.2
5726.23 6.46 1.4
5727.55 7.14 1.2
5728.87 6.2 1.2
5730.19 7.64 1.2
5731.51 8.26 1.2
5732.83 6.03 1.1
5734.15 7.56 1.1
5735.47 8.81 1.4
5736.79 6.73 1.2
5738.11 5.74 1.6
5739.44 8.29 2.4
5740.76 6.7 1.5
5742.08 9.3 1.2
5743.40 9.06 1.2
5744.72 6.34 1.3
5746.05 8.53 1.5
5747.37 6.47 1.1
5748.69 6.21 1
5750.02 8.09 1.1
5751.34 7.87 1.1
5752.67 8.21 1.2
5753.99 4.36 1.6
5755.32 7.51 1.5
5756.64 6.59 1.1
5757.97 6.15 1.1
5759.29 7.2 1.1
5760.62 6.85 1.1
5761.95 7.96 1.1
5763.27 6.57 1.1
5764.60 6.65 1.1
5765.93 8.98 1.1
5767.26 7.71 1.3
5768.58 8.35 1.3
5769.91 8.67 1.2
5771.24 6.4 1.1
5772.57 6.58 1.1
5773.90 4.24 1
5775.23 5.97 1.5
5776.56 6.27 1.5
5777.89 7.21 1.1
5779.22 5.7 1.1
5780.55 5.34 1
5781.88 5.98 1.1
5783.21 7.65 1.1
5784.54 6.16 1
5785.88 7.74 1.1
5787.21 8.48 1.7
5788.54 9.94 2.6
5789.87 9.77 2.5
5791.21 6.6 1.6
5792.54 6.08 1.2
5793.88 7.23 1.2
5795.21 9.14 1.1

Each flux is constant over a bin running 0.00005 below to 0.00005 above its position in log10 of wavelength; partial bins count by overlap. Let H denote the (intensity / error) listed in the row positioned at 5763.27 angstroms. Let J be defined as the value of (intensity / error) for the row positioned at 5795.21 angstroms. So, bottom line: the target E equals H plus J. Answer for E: 14.3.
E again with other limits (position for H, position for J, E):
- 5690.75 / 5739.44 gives 8.0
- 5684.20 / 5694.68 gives 12.4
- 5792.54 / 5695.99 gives 11.2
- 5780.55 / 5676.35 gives 10.4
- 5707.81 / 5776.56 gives 9.8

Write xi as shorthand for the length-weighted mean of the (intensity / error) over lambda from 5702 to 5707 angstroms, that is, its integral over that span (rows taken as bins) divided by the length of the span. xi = 5.03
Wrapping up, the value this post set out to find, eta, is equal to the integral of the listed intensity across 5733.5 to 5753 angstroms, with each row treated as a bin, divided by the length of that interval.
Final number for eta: 7.6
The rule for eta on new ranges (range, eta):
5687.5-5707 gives 6.7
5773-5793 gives 6.9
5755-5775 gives 7.1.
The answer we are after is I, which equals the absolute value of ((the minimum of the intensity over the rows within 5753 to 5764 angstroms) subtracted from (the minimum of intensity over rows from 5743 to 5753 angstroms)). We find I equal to 1.85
